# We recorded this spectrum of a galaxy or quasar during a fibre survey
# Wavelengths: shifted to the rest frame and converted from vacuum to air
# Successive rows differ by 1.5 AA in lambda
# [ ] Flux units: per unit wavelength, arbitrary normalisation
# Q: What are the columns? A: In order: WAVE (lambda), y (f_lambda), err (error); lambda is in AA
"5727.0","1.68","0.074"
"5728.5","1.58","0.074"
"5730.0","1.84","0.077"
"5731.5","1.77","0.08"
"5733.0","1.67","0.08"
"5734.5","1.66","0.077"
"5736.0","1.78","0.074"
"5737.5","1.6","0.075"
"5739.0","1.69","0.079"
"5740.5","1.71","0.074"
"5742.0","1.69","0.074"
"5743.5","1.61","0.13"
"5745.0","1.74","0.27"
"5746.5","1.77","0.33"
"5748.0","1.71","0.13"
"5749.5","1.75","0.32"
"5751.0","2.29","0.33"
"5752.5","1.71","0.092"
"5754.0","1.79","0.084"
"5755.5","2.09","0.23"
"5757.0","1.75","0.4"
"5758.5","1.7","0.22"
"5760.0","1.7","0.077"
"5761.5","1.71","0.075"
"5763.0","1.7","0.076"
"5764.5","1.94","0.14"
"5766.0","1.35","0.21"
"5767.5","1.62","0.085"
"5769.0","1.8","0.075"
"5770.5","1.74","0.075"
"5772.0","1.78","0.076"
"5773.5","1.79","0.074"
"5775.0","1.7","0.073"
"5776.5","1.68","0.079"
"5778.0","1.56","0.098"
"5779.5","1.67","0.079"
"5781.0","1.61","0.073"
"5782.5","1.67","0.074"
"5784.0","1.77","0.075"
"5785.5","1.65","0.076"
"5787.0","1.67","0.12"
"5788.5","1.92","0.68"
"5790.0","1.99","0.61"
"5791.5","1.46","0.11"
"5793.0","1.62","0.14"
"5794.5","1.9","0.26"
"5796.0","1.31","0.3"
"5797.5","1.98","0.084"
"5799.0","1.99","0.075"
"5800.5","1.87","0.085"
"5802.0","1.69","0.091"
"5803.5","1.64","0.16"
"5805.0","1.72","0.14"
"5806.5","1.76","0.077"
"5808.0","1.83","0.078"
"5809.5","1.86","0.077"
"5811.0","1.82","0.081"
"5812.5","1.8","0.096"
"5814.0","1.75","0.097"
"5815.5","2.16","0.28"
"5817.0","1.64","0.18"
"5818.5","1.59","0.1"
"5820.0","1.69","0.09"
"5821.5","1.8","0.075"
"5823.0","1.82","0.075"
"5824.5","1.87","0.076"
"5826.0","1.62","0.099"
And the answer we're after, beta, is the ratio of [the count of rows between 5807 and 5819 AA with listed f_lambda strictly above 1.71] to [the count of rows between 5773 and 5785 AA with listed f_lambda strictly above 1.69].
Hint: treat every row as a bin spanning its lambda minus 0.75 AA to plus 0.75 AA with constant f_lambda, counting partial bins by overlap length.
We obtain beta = 2.0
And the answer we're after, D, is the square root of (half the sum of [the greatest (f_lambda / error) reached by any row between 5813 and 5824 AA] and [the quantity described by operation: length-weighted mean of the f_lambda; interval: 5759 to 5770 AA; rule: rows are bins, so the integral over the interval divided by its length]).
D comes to 3.60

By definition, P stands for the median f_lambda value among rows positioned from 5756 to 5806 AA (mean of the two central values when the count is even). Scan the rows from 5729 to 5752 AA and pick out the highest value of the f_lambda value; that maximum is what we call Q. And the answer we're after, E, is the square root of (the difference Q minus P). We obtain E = 0.77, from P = 1.700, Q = 2.29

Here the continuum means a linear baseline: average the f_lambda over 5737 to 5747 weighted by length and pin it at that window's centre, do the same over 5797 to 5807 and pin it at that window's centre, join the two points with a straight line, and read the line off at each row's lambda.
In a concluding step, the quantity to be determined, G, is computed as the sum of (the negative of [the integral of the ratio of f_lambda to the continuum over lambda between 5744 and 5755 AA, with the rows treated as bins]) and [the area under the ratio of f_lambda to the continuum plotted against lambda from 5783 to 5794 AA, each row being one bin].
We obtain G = -1.1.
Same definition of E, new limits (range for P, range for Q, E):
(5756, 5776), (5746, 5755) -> 0.76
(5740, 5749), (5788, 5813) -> 0.53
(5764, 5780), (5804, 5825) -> 0.68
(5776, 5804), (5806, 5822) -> 0.70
